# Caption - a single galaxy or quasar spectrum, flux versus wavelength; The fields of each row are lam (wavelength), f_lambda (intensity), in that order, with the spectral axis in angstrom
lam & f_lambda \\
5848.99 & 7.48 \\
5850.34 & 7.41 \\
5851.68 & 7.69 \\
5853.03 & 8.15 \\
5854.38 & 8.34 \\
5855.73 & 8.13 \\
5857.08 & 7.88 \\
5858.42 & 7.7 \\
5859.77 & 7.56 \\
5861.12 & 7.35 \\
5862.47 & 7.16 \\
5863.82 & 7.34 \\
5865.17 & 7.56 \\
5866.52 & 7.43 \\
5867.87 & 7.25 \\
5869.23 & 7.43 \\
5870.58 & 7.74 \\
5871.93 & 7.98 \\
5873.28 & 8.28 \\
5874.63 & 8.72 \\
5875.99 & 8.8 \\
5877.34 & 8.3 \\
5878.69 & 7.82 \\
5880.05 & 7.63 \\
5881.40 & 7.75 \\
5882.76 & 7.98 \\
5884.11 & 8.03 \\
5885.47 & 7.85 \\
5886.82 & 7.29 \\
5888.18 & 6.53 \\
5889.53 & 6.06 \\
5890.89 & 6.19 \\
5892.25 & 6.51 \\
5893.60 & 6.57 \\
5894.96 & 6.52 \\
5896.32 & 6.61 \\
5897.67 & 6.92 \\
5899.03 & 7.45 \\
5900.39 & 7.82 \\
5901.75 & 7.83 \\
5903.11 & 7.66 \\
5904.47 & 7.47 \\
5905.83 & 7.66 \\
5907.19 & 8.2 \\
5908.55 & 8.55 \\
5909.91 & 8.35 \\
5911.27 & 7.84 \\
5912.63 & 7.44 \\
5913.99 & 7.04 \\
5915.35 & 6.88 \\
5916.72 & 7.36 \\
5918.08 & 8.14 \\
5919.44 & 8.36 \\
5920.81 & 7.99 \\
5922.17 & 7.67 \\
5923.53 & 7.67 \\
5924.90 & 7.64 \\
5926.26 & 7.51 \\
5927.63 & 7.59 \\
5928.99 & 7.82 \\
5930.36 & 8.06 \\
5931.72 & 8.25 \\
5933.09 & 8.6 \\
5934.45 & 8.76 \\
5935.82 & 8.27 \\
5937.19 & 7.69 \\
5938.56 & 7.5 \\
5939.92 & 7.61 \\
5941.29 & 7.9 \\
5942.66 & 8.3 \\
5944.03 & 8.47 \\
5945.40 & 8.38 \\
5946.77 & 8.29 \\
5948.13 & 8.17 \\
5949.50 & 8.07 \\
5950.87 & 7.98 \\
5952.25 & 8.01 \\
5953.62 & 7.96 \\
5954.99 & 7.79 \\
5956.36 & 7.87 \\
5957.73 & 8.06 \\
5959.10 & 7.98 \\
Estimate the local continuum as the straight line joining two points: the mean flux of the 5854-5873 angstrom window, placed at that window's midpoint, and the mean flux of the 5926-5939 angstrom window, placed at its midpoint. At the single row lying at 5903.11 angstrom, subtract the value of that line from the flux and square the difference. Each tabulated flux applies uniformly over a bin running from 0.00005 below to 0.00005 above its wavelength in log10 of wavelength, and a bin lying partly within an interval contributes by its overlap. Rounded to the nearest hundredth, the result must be 0.04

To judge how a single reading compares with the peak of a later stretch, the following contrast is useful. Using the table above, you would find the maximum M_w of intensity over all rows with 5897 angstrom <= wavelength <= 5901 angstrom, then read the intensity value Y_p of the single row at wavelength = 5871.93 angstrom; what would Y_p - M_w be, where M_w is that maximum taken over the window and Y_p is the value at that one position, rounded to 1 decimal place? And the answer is 0.2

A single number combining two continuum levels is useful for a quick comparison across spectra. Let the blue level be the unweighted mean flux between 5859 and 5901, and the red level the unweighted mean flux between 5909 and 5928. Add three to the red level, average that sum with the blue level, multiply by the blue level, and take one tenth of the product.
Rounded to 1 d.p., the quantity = 6.7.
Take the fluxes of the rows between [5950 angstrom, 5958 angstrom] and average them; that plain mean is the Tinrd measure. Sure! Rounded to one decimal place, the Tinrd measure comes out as 7.9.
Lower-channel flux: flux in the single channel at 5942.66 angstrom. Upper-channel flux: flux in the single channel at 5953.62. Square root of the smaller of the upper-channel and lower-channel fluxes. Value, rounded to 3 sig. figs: 2.82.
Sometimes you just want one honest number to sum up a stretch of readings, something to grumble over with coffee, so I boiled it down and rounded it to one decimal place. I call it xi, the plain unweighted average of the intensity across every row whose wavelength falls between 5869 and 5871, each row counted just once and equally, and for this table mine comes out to 7.6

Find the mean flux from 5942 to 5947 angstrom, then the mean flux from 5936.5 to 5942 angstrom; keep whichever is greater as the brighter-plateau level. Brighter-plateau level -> 8.36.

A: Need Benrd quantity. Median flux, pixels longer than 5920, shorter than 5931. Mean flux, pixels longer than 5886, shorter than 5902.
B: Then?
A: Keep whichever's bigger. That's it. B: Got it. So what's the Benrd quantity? 7.67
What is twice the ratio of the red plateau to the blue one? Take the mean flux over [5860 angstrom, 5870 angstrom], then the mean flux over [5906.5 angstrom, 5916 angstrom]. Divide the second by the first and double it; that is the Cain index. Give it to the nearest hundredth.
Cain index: 2.11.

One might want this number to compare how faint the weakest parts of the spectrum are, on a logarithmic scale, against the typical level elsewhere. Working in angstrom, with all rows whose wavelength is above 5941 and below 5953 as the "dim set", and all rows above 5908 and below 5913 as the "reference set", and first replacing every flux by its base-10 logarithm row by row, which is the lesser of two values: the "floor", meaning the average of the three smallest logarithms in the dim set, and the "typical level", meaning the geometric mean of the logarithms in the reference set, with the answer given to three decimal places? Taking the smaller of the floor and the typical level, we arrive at 0.901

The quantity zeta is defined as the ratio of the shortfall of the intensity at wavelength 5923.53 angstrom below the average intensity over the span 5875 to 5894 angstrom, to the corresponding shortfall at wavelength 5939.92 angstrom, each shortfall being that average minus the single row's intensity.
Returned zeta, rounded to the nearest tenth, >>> 1.3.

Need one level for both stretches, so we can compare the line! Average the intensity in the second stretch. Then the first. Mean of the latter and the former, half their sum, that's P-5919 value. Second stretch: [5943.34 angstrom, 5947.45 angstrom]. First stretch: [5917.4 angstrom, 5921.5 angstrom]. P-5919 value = 8.27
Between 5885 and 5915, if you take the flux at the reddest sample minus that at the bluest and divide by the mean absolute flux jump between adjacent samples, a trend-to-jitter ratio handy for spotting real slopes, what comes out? -2.6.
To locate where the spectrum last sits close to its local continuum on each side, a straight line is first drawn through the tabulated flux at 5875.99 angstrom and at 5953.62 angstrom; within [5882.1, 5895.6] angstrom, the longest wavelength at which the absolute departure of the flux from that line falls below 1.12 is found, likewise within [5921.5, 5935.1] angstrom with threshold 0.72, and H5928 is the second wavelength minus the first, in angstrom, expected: 49.0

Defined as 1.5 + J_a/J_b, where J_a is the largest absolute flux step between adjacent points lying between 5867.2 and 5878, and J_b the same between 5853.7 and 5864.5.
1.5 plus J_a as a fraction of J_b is 3.50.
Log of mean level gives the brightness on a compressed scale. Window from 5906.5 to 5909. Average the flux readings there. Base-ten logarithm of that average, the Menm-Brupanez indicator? 0.92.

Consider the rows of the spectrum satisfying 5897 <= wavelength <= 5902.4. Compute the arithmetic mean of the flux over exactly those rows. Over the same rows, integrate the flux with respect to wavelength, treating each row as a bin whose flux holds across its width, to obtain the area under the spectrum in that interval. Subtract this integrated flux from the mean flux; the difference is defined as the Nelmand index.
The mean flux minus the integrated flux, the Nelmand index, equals -33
